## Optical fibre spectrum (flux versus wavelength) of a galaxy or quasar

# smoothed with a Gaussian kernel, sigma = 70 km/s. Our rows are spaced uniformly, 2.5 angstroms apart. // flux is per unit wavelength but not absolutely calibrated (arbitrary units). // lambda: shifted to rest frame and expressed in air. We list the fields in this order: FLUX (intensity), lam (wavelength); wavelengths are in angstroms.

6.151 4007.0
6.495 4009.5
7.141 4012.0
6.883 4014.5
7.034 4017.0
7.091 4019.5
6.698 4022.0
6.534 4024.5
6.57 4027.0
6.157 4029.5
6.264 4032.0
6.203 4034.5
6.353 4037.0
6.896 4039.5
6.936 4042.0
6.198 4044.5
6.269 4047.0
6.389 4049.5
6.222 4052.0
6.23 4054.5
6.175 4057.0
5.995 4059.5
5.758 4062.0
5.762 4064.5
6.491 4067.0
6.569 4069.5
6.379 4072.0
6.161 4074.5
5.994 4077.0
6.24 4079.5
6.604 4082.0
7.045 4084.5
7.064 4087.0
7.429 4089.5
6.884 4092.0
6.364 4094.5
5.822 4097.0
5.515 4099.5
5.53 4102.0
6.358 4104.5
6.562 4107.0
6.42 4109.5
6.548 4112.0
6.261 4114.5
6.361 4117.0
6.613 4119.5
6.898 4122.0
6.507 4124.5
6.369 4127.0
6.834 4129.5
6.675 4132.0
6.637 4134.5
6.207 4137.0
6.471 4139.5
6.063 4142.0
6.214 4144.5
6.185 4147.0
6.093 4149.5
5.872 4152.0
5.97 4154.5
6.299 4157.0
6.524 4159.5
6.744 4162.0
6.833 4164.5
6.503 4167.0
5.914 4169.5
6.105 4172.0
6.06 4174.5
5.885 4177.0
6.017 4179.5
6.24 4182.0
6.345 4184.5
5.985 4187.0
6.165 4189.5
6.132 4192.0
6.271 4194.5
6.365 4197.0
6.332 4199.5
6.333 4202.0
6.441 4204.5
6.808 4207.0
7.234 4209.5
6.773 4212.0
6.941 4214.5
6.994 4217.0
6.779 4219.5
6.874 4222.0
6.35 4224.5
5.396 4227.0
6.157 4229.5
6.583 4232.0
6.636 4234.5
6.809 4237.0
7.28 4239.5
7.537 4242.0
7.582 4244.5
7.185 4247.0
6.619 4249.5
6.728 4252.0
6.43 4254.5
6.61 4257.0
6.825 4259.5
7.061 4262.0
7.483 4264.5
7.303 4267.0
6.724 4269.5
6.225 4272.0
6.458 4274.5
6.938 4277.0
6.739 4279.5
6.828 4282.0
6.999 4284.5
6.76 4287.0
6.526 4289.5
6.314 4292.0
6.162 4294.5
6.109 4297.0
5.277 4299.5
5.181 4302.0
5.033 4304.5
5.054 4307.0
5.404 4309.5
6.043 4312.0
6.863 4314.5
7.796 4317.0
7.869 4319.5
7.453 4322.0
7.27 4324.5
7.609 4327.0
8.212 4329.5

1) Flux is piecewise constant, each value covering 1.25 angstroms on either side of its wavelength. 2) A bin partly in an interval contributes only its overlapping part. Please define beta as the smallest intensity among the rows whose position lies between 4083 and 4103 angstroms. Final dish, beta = 5.515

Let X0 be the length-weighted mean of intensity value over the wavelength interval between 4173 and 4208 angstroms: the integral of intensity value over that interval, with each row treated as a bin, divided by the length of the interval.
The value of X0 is 6.24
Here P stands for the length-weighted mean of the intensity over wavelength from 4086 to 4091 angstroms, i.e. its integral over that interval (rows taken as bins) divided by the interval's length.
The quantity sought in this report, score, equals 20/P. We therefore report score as 2.8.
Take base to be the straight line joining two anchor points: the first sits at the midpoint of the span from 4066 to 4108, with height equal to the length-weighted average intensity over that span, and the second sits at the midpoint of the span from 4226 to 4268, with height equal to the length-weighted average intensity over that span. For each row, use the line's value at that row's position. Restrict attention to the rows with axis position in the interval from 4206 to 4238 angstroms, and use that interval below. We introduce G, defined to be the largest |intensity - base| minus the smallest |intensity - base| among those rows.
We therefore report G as 1.4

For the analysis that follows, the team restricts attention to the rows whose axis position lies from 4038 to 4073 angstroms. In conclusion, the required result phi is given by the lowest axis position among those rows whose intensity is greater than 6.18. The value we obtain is 4039.5 angstroms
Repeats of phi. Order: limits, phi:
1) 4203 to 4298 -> 4204.5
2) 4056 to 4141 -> 4067.0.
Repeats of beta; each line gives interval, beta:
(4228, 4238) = 6.157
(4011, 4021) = 6.883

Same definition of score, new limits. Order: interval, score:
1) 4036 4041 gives 3.0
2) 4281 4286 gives 2.9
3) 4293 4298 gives 3.3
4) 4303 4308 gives 4.0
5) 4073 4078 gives 3.3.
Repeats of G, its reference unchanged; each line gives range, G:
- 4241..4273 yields 0.7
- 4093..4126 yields 0.9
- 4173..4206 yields 0.5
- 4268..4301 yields 1.7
